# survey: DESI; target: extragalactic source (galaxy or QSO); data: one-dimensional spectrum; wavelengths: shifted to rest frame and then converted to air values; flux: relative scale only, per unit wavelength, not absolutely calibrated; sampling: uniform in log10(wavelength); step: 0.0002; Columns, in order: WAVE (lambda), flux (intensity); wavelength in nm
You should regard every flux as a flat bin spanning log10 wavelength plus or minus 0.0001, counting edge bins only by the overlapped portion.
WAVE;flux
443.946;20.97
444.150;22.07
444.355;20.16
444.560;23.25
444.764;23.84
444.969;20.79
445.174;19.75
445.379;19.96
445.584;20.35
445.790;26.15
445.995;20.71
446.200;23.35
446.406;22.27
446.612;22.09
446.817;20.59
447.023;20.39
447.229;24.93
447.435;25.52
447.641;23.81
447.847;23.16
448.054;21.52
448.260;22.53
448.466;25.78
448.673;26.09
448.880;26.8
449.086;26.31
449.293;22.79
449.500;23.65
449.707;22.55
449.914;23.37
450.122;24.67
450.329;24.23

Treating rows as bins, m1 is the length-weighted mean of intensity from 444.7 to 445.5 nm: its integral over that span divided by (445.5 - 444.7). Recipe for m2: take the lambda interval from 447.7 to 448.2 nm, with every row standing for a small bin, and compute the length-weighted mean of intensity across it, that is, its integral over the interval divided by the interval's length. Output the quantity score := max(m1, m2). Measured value 22.5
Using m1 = 20.9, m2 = 22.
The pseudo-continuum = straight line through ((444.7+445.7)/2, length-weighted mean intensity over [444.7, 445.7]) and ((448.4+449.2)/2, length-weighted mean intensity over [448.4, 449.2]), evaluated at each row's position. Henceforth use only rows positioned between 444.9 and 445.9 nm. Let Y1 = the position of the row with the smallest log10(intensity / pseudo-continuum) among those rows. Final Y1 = 445.379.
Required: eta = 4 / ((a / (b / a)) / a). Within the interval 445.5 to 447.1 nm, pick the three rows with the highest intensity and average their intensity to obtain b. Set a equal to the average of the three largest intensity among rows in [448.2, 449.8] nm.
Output 3.6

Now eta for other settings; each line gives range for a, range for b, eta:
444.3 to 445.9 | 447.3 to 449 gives 4.3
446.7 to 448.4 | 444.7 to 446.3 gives 4.0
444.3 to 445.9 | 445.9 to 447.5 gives 4.0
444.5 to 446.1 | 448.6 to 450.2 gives 4.3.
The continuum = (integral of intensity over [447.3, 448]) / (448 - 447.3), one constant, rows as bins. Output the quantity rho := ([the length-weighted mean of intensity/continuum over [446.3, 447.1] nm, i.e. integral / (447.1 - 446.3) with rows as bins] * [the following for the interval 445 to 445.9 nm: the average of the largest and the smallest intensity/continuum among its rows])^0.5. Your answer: 0.92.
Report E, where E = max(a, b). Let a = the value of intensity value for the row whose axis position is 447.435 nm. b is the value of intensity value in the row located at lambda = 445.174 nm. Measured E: 25.5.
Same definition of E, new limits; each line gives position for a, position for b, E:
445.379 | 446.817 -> 20.6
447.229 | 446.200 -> 24.9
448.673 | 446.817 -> 26.1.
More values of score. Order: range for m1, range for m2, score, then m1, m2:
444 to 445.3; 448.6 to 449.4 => 25.5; 21.6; 25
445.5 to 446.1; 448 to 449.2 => 25.0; 22.5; 25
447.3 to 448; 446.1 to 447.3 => 24.0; 24.0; 22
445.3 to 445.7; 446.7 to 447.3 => 21.8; 20.3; 22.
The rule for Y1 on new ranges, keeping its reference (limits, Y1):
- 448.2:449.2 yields 448.260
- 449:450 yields 449.707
